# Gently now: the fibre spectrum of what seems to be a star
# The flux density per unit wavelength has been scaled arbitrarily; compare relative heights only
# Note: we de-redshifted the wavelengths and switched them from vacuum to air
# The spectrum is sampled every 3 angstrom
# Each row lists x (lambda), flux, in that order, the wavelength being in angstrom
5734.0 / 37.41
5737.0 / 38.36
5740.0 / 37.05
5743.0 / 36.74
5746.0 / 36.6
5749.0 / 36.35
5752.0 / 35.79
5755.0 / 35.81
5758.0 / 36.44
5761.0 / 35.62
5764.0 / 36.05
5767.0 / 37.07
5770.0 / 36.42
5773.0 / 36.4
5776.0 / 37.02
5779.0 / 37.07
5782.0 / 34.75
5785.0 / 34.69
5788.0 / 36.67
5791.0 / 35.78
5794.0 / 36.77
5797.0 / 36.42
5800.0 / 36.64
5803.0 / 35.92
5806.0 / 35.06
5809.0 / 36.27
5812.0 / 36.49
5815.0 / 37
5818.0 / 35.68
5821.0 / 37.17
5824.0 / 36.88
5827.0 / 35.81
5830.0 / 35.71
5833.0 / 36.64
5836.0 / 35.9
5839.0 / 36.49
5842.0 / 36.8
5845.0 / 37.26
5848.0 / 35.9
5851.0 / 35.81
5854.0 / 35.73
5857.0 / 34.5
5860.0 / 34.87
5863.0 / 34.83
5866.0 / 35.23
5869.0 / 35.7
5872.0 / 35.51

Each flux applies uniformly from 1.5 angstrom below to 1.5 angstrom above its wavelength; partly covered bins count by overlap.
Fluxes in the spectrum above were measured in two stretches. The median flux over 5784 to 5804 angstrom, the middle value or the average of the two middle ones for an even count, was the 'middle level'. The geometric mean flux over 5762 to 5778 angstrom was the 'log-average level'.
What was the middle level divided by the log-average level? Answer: 1.00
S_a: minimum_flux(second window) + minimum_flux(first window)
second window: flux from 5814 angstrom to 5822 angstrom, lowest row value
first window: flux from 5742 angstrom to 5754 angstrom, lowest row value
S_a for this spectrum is 71.5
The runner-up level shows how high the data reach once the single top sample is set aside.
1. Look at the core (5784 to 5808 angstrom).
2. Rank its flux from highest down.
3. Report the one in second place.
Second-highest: 36.67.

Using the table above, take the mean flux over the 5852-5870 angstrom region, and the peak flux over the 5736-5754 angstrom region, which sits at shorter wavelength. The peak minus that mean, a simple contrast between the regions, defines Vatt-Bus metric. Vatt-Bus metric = 3.2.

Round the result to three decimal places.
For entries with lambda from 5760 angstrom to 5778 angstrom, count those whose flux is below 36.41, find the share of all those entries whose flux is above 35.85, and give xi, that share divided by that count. 0.278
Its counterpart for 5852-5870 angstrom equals 0.000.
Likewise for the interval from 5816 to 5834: 0.167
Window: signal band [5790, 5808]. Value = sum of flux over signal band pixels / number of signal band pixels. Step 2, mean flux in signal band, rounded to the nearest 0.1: 36.1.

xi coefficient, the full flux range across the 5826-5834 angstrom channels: 0.9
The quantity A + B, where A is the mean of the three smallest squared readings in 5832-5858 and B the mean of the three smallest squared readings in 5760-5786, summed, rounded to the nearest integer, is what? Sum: 2476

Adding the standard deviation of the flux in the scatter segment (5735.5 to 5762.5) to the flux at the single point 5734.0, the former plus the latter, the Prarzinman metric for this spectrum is 38.2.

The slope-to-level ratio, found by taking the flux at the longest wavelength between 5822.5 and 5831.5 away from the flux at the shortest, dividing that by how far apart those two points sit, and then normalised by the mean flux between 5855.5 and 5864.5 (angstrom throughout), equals -0.0056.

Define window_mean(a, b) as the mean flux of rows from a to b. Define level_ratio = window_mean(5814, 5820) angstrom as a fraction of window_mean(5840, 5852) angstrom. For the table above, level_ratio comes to 1.00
